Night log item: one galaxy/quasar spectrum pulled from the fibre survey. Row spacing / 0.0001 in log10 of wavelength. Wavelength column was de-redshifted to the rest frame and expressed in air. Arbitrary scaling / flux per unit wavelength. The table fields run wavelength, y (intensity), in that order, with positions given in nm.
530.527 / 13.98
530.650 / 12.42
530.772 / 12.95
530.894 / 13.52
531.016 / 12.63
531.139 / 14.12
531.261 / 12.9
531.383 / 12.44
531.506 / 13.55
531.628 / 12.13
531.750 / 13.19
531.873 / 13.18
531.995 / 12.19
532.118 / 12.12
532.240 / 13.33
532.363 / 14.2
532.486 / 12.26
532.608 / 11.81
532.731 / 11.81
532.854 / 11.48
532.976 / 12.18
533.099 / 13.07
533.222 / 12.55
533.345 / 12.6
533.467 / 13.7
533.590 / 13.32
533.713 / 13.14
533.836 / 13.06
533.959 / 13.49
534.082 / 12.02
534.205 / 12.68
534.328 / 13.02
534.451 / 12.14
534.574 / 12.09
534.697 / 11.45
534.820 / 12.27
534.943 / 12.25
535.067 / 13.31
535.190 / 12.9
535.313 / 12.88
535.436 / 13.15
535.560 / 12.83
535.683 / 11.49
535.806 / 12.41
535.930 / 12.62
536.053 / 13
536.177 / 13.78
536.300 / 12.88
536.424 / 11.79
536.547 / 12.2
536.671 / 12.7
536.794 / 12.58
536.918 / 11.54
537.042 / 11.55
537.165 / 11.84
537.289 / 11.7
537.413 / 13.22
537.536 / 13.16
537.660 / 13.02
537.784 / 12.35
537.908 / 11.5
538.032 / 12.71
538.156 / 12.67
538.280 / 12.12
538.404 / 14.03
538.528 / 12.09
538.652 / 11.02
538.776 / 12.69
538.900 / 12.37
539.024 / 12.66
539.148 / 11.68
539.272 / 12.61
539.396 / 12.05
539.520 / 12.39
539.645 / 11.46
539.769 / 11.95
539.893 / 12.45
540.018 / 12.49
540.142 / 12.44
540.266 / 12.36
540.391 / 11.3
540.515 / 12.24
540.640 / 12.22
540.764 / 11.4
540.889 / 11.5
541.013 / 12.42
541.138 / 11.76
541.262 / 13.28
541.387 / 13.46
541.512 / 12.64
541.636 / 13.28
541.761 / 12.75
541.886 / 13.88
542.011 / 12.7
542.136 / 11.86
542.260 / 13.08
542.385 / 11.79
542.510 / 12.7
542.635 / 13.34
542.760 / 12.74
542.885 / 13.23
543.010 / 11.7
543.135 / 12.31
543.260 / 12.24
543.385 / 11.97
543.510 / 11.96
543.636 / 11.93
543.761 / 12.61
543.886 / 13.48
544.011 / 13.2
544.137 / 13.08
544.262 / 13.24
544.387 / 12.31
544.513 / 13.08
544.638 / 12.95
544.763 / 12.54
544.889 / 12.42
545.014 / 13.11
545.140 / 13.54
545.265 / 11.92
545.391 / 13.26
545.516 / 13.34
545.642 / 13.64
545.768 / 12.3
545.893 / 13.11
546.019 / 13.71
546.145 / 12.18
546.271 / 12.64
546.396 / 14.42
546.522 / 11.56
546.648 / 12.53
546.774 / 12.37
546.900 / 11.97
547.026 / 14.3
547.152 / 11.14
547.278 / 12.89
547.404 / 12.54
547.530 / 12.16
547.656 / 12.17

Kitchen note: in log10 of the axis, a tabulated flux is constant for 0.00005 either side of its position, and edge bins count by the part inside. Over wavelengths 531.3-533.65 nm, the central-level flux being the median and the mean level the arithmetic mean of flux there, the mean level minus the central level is 0.14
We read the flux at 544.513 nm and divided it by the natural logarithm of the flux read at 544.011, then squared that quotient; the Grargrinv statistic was 26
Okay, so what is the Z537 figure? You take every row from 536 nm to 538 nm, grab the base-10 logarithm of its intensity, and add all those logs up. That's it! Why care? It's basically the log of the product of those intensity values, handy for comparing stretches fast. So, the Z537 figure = 17.5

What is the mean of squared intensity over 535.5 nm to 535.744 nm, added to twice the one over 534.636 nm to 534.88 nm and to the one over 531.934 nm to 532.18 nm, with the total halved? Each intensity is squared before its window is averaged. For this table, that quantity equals 289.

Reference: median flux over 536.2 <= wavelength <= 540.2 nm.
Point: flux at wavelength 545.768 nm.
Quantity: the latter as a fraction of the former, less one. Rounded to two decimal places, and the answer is -0.01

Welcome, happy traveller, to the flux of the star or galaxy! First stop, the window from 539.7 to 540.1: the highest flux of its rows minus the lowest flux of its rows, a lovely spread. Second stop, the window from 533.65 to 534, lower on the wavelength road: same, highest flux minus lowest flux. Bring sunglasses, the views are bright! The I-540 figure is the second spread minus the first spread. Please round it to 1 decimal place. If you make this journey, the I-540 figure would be -0.1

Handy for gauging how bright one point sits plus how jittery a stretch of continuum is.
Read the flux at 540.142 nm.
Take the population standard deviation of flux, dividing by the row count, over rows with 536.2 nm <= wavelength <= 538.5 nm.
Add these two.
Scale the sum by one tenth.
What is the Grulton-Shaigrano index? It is 1.31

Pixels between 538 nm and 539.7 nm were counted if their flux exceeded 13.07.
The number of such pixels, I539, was 1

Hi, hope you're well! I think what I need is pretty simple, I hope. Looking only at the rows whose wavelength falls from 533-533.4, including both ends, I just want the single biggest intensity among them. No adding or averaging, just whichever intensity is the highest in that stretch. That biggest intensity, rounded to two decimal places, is 13.07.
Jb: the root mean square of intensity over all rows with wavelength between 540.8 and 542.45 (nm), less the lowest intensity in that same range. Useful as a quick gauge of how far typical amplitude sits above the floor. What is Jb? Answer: 1.17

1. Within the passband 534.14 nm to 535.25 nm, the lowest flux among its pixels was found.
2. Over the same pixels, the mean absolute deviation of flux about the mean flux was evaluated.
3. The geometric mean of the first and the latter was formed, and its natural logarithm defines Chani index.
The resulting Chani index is 0.83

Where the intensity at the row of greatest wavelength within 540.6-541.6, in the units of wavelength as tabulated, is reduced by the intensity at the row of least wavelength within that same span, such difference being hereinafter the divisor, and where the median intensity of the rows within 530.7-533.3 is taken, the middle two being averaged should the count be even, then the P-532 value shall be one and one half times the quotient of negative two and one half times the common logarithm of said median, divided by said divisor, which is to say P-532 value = -10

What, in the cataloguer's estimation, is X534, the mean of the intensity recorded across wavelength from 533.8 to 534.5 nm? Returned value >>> 12.73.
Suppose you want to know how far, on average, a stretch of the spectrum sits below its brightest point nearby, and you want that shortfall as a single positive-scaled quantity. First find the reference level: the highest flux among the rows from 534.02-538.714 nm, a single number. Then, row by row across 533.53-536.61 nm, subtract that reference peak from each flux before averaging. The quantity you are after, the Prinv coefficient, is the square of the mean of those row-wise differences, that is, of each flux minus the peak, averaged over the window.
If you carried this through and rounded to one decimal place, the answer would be 1.9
